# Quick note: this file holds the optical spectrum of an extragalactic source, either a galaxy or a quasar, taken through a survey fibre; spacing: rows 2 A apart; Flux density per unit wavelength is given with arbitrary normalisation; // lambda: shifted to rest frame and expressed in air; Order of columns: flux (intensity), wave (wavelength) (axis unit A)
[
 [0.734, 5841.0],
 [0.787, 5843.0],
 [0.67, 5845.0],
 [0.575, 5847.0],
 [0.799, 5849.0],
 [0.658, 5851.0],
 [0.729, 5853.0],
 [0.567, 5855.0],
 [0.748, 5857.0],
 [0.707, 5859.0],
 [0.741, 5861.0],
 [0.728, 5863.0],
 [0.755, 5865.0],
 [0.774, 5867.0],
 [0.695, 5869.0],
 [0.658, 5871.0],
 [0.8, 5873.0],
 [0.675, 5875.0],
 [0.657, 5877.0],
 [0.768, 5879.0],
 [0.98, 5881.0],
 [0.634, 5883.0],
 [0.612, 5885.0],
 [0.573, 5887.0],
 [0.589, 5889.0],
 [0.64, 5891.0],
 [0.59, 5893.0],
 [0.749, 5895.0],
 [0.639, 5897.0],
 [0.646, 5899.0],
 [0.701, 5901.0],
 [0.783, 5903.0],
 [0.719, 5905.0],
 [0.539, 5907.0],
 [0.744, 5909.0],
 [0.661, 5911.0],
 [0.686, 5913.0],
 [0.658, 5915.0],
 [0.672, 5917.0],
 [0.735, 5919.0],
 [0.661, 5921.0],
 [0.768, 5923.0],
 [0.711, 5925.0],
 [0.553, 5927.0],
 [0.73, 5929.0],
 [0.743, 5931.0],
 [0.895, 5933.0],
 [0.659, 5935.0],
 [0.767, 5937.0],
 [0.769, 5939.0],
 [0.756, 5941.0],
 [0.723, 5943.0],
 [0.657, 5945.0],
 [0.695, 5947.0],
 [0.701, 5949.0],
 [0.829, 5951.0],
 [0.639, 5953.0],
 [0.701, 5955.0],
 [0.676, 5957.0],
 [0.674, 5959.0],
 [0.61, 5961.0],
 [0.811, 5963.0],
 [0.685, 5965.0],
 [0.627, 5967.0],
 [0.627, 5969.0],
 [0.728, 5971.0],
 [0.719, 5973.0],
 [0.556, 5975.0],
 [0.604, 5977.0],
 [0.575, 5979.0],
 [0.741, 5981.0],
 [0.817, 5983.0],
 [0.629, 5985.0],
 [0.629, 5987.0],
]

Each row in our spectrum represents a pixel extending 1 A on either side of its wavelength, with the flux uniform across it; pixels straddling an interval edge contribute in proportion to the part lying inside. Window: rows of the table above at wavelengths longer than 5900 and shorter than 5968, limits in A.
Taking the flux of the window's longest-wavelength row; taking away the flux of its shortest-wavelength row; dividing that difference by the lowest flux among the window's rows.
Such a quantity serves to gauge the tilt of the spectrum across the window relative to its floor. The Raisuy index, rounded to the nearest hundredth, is -0.14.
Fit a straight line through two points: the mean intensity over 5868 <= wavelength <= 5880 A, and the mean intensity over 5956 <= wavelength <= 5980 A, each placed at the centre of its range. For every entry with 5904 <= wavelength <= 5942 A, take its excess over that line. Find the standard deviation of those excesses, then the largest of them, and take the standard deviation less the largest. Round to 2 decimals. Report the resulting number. -0.14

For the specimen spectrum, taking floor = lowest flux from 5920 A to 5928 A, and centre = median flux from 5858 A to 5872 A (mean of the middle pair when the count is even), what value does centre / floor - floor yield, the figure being 0.76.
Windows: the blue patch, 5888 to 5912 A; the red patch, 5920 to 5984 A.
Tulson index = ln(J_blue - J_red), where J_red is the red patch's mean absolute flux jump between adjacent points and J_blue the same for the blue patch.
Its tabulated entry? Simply -4.53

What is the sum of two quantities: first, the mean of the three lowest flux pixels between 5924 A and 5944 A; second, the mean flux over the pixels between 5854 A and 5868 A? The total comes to 1.36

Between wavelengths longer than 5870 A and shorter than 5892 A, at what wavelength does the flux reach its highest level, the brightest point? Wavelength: 5881.0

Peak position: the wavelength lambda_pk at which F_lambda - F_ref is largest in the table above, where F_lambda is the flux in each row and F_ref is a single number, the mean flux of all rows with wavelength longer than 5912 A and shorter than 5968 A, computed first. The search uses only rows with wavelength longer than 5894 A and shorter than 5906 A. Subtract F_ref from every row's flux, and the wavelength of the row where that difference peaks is 5903.0 A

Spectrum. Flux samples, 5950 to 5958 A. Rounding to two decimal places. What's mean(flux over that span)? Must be 0.71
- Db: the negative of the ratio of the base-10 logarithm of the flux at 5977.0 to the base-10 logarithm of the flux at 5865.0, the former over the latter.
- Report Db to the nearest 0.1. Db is -1.8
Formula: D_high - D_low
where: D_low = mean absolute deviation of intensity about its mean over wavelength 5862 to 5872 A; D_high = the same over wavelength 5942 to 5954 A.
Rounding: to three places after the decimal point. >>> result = 0.009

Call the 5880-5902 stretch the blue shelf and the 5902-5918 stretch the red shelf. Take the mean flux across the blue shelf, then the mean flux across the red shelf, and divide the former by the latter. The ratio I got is 0.98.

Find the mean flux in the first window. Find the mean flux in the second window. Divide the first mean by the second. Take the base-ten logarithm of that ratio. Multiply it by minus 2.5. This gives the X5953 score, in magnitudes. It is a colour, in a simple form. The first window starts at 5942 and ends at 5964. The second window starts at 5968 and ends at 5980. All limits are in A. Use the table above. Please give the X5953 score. -0.11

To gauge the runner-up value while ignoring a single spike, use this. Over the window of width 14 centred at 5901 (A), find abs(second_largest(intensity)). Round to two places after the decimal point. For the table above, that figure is 0.75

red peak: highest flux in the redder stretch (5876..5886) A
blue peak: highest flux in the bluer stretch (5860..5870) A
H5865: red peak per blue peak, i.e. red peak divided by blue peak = 1.3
